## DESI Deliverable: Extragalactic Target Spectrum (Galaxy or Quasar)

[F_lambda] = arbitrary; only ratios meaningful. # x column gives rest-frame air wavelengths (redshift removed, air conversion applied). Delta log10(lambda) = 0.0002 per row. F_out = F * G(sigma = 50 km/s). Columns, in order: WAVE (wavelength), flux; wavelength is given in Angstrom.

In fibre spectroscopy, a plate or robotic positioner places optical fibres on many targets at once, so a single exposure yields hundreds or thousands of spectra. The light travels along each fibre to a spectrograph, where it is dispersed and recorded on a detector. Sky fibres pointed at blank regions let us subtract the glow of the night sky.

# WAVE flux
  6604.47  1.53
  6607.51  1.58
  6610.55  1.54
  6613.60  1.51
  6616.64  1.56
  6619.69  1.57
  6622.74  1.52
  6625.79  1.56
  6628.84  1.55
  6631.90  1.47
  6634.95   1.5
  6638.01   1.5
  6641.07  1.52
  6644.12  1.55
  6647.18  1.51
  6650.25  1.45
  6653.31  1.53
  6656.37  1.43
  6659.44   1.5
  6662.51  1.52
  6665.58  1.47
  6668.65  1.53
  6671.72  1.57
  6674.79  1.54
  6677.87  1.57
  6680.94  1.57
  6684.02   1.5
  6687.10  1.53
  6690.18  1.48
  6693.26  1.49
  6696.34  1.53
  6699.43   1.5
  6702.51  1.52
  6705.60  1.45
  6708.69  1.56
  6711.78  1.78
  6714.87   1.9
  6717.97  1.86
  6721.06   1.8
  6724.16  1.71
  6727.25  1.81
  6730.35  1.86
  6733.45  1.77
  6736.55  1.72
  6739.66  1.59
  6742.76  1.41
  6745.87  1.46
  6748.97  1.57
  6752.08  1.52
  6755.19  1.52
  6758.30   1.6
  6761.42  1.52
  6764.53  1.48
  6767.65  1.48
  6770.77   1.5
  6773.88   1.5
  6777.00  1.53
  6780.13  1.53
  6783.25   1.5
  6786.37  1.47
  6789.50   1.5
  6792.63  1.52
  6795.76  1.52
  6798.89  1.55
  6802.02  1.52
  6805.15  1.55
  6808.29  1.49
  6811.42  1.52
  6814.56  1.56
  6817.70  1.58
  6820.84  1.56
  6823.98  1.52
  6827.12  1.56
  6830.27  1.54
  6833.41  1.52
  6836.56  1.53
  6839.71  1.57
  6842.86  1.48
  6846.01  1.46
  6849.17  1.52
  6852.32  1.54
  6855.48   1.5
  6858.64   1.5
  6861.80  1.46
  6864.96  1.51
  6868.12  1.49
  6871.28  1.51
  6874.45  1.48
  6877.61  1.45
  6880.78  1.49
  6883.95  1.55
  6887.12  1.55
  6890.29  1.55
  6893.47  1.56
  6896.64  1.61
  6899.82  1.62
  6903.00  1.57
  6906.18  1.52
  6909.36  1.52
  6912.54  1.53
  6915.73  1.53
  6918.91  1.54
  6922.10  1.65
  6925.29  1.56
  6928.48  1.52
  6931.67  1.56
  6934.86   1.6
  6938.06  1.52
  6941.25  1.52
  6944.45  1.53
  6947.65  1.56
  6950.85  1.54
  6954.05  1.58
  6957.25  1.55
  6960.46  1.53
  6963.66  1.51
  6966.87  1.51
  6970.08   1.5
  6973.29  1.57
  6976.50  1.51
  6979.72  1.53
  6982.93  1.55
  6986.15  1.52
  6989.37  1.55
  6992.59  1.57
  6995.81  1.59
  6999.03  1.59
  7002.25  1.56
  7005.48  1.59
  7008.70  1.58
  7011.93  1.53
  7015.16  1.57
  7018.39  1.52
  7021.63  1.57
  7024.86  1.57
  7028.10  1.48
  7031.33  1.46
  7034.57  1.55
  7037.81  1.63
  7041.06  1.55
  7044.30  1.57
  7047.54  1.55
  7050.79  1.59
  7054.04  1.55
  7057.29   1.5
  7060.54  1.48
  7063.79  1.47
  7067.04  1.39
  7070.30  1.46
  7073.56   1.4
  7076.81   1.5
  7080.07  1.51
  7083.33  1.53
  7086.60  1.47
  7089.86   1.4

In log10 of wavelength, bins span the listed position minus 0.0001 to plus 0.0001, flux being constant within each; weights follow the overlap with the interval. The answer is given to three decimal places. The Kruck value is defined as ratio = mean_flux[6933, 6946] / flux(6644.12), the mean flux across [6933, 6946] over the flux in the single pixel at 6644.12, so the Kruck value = 0.995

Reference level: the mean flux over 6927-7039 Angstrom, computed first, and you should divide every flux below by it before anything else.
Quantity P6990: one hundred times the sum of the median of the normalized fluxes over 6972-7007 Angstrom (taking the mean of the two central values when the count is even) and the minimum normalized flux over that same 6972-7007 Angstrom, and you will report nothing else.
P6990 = 199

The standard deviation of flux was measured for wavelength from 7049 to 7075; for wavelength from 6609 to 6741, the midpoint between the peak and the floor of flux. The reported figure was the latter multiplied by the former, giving 0.11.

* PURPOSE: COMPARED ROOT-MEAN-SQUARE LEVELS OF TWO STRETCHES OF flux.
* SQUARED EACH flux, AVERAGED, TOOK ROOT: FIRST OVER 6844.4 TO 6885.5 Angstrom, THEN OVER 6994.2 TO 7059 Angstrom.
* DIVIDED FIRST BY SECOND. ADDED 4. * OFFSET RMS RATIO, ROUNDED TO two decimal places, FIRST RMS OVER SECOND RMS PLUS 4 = 4.96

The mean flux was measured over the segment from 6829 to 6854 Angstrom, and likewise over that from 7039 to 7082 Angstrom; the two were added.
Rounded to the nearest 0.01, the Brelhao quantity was 3.02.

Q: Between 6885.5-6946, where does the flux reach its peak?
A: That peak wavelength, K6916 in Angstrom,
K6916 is 6922.10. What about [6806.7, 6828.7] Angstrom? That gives 6817.70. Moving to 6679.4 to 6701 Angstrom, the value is 6680.94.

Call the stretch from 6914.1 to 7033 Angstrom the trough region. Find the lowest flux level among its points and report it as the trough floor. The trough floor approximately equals 1.46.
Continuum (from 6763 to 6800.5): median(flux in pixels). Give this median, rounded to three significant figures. 1.50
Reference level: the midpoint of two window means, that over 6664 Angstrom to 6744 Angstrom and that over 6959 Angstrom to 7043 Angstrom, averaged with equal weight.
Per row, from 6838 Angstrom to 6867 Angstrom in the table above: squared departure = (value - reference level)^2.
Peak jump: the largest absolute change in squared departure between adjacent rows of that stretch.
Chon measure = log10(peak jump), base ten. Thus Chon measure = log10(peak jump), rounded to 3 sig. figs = -1.96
